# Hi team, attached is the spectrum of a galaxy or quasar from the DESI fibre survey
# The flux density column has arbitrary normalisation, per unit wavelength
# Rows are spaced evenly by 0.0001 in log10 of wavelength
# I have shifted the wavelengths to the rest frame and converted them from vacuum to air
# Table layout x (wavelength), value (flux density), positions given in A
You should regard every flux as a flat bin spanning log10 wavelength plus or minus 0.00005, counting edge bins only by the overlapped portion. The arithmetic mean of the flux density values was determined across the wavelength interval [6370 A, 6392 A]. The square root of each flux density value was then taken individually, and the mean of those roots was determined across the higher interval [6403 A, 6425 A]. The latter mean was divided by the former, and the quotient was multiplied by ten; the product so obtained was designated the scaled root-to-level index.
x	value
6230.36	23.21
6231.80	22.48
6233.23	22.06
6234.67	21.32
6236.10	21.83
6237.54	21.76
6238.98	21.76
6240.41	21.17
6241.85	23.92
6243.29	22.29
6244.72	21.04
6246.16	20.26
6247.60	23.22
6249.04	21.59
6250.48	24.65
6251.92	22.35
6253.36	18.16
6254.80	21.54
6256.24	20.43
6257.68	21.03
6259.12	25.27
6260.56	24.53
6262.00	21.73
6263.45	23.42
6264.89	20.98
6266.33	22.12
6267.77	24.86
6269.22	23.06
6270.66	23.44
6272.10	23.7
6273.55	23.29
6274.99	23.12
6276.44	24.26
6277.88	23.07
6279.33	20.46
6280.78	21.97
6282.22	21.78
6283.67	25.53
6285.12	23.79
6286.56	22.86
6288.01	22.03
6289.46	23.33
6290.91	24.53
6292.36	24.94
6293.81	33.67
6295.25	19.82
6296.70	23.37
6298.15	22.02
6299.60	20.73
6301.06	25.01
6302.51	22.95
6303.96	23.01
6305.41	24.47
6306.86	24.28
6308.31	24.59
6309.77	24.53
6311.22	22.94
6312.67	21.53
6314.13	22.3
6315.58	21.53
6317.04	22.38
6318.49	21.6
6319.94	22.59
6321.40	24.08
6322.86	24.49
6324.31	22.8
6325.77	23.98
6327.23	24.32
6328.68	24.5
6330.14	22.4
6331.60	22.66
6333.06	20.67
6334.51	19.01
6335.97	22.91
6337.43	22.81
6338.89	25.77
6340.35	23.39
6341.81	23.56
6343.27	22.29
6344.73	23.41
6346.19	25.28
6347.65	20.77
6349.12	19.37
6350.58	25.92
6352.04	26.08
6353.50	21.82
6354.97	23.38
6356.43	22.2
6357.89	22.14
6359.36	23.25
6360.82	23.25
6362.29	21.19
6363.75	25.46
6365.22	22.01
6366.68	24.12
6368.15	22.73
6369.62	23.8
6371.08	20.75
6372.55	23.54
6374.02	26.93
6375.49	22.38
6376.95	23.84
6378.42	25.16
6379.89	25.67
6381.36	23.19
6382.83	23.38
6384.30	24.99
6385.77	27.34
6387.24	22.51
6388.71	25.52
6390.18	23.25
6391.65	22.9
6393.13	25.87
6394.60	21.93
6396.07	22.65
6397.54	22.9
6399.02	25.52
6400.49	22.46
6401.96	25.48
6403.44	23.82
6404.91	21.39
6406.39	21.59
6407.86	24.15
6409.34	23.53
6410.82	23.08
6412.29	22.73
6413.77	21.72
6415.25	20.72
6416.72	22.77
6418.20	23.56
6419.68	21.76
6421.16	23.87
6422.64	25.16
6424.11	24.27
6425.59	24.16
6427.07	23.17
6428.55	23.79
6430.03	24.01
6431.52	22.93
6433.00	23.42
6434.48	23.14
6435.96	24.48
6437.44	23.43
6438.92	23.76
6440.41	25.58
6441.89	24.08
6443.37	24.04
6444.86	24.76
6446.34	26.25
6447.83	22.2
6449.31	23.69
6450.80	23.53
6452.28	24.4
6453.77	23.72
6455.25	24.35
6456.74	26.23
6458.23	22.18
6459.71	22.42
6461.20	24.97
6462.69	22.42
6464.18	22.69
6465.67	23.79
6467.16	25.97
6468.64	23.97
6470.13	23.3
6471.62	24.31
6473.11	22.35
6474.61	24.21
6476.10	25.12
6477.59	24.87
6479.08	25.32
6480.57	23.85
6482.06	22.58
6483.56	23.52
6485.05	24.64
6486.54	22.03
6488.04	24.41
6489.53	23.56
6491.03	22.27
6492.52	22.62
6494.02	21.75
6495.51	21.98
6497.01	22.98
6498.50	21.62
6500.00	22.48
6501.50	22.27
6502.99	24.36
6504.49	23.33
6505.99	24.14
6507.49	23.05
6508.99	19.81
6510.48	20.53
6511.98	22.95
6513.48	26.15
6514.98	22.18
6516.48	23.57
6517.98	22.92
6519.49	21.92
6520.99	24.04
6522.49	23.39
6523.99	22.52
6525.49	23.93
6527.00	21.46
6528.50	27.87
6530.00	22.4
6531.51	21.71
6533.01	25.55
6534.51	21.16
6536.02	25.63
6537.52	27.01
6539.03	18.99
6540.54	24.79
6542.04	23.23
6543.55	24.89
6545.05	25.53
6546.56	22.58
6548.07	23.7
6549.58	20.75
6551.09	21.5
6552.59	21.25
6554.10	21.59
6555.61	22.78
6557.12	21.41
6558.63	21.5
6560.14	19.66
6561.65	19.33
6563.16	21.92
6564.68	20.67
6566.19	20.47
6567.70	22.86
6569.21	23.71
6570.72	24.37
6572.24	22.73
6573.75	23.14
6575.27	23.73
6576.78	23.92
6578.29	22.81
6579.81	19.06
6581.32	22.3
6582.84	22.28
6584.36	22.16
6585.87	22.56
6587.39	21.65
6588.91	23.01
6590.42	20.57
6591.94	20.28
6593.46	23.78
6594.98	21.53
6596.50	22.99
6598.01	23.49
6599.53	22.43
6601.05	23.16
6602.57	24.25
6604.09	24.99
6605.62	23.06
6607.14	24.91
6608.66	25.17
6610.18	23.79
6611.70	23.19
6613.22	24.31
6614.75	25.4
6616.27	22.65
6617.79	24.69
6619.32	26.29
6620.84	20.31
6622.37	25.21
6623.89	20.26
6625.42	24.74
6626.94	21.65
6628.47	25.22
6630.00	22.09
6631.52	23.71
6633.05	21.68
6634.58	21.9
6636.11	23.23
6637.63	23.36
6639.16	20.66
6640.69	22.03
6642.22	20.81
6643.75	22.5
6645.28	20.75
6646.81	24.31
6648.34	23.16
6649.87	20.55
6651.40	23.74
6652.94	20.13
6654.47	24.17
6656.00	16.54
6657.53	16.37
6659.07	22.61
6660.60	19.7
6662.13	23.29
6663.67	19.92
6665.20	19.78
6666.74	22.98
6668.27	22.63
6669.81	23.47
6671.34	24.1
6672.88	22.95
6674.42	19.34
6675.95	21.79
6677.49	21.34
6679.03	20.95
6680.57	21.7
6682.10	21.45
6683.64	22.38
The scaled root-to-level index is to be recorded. 1.99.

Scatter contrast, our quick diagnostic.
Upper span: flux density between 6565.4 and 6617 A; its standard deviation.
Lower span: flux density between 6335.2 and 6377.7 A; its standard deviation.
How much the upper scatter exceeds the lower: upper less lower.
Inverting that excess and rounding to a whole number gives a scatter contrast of -3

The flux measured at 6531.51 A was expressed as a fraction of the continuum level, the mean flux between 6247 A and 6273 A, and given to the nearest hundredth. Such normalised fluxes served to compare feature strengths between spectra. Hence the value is 0.96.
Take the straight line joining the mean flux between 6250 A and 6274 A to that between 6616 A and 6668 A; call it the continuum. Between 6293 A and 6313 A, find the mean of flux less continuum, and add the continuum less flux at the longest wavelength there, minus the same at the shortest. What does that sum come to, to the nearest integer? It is 13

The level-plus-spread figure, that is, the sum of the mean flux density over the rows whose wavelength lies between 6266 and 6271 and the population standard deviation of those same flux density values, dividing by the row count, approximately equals 24.4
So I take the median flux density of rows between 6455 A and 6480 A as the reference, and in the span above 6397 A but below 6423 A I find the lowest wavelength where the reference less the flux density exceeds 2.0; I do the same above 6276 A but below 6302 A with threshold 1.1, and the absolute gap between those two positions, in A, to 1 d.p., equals 127.0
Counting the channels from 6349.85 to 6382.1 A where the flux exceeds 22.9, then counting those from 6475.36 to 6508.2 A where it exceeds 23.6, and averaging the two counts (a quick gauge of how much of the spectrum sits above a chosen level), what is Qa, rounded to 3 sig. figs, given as 11.0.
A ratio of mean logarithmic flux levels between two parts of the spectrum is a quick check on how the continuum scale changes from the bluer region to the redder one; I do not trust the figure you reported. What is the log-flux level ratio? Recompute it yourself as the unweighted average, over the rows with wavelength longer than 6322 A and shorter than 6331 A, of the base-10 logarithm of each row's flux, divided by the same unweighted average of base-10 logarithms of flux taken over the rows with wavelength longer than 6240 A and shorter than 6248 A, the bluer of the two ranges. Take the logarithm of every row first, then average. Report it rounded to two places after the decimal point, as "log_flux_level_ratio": 1.03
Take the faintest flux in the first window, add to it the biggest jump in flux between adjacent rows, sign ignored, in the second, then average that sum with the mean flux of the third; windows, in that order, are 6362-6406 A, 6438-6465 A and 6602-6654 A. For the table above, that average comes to 23.9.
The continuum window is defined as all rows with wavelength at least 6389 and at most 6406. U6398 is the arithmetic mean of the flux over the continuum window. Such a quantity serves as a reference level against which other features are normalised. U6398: 23.5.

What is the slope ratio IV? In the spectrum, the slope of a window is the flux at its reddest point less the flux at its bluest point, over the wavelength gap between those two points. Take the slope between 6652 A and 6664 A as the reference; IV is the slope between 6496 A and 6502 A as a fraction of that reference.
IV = 8.1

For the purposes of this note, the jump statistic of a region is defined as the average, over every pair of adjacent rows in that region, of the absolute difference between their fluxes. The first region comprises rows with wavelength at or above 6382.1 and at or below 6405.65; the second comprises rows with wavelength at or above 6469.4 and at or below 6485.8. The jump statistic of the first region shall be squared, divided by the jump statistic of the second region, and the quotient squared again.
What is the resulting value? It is 24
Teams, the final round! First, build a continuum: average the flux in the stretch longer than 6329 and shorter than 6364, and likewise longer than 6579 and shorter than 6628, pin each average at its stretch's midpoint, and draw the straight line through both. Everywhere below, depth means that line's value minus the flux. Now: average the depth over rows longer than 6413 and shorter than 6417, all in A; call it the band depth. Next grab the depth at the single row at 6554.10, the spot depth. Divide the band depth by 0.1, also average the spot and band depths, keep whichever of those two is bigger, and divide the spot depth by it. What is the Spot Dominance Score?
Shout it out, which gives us 0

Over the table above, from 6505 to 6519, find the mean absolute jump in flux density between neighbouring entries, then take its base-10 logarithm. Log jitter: 0.32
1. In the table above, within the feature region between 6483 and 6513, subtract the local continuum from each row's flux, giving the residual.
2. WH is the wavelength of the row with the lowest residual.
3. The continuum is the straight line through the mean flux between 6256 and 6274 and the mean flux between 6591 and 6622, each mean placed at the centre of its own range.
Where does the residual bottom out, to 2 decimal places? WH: 6508.99 A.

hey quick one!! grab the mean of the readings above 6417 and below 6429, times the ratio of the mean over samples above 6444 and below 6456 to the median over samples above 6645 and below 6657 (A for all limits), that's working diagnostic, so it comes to 26.0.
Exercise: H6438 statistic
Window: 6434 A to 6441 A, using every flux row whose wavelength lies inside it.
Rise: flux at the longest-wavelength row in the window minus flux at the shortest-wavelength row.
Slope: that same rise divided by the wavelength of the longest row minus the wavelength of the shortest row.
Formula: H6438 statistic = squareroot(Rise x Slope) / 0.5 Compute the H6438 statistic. 2.0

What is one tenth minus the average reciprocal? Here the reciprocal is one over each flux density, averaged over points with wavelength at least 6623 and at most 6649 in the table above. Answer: 0.0553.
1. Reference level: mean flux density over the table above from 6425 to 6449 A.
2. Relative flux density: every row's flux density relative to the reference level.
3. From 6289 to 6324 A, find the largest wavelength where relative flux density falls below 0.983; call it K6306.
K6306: 6319.94 A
